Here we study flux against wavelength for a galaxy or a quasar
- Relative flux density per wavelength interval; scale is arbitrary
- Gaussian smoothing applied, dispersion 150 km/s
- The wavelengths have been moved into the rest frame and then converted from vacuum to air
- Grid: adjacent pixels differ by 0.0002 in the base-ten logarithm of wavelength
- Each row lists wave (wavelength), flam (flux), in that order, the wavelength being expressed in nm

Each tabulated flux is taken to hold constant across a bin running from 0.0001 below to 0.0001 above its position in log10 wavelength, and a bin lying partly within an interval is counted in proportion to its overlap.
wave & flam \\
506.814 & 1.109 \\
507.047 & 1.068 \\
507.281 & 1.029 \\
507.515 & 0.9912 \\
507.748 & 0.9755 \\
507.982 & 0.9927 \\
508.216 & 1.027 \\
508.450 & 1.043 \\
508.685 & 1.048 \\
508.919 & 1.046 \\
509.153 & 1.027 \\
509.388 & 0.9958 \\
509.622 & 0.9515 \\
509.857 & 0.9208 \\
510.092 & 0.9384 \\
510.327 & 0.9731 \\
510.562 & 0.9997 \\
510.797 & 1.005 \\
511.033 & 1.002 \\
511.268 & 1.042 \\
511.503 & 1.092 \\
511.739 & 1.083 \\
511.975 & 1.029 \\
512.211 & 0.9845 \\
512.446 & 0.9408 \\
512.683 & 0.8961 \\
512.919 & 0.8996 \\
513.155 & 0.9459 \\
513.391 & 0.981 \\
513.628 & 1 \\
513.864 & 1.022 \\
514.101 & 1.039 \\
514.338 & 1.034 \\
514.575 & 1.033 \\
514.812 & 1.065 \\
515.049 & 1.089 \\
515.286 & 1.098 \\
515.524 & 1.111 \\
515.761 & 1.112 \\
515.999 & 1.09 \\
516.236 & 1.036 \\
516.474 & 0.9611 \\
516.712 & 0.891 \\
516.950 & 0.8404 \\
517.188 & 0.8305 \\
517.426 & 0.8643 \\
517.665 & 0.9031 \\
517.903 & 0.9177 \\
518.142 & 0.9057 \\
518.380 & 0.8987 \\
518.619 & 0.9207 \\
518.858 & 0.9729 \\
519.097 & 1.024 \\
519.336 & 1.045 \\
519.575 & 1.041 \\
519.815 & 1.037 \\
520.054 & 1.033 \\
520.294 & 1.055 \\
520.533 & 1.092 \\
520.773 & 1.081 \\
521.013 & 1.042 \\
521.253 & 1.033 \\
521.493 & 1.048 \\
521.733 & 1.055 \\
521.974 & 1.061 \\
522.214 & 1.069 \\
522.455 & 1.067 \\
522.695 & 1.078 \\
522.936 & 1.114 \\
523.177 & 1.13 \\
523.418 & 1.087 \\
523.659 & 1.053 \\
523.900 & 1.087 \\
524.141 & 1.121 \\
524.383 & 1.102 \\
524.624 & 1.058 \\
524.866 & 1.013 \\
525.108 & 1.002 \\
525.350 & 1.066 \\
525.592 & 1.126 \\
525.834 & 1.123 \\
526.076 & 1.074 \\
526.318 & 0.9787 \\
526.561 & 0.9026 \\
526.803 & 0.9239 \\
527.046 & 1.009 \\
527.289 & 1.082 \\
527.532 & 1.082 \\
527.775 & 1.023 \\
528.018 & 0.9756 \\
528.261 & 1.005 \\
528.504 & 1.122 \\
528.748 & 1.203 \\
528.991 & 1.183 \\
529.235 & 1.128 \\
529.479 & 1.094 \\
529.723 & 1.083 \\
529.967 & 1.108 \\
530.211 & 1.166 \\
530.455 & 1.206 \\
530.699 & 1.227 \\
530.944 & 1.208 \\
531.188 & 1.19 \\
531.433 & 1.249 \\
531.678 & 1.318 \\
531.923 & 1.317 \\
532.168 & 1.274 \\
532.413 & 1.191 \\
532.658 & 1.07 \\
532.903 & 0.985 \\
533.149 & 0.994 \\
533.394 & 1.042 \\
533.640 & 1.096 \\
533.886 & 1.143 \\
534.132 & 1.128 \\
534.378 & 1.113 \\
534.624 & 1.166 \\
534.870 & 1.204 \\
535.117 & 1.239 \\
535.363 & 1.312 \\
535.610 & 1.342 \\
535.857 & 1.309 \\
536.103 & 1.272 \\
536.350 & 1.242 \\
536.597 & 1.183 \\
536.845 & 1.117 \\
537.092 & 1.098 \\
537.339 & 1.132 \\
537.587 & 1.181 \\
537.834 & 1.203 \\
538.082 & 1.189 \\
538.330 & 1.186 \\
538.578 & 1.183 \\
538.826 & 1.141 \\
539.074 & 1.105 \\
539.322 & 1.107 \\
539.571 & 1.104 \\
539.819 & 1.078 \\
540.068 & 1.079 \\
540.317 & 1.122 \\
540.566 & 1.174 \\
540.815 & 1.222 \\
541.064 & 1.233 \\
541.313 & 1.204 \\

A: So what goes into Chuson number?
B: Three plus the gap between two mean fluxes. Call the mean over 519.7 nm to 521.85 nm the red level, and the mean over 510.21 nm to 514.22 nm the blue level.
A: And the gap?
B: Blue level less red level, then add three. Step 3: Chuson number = 2.94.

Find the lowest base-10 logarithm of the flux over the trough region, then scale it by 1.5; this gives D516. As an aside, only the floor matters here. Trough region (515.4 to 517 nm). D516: -0.11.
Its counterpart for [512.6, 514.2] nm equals -0.07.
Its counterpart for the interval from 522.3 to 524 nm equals 0.03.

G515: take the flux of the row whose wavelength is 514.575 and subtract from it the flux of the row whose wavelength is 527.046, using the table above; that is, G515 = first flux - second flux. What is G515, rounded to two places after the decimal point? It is 0.02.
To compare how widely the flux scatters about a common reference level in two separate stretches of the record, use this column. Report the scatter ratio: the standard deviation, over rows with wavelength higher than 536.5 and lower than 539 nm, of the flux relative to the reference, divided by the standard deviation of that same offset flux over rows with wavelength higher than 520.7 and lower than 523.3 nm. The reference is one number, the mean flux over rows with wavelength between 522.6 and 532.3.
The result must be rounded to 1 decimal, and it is 1.2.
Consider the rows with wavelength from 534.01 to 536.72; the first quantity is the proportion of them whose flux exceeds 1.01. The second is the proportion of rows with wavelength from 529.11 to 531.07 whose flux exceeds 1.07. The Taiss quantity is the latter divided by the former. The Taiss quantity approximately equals 1.0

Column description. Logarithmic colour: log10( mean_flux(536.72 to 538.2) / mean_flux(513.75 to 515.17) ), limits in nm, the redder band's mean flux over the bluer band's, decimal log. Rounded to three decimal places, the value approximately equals 0.042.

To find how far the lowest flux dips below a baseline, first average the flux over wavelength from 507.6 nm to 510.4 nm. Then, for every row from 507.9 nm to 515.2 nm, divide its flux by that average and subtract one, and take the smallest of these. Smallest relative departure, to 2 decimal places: -0.10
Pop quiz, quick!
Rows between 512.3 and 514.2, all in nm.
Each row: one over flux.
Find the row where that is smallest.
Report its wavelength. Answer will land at 514.101 nm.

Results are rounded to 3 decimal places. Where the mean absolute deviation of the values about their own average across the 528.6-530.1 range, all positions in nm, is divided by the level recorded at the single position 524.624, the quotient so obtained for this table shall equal 0.038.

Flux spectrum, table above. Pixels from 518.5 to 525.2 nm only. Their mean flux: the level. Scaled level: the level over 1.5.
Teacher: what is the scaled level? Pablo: 0.70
